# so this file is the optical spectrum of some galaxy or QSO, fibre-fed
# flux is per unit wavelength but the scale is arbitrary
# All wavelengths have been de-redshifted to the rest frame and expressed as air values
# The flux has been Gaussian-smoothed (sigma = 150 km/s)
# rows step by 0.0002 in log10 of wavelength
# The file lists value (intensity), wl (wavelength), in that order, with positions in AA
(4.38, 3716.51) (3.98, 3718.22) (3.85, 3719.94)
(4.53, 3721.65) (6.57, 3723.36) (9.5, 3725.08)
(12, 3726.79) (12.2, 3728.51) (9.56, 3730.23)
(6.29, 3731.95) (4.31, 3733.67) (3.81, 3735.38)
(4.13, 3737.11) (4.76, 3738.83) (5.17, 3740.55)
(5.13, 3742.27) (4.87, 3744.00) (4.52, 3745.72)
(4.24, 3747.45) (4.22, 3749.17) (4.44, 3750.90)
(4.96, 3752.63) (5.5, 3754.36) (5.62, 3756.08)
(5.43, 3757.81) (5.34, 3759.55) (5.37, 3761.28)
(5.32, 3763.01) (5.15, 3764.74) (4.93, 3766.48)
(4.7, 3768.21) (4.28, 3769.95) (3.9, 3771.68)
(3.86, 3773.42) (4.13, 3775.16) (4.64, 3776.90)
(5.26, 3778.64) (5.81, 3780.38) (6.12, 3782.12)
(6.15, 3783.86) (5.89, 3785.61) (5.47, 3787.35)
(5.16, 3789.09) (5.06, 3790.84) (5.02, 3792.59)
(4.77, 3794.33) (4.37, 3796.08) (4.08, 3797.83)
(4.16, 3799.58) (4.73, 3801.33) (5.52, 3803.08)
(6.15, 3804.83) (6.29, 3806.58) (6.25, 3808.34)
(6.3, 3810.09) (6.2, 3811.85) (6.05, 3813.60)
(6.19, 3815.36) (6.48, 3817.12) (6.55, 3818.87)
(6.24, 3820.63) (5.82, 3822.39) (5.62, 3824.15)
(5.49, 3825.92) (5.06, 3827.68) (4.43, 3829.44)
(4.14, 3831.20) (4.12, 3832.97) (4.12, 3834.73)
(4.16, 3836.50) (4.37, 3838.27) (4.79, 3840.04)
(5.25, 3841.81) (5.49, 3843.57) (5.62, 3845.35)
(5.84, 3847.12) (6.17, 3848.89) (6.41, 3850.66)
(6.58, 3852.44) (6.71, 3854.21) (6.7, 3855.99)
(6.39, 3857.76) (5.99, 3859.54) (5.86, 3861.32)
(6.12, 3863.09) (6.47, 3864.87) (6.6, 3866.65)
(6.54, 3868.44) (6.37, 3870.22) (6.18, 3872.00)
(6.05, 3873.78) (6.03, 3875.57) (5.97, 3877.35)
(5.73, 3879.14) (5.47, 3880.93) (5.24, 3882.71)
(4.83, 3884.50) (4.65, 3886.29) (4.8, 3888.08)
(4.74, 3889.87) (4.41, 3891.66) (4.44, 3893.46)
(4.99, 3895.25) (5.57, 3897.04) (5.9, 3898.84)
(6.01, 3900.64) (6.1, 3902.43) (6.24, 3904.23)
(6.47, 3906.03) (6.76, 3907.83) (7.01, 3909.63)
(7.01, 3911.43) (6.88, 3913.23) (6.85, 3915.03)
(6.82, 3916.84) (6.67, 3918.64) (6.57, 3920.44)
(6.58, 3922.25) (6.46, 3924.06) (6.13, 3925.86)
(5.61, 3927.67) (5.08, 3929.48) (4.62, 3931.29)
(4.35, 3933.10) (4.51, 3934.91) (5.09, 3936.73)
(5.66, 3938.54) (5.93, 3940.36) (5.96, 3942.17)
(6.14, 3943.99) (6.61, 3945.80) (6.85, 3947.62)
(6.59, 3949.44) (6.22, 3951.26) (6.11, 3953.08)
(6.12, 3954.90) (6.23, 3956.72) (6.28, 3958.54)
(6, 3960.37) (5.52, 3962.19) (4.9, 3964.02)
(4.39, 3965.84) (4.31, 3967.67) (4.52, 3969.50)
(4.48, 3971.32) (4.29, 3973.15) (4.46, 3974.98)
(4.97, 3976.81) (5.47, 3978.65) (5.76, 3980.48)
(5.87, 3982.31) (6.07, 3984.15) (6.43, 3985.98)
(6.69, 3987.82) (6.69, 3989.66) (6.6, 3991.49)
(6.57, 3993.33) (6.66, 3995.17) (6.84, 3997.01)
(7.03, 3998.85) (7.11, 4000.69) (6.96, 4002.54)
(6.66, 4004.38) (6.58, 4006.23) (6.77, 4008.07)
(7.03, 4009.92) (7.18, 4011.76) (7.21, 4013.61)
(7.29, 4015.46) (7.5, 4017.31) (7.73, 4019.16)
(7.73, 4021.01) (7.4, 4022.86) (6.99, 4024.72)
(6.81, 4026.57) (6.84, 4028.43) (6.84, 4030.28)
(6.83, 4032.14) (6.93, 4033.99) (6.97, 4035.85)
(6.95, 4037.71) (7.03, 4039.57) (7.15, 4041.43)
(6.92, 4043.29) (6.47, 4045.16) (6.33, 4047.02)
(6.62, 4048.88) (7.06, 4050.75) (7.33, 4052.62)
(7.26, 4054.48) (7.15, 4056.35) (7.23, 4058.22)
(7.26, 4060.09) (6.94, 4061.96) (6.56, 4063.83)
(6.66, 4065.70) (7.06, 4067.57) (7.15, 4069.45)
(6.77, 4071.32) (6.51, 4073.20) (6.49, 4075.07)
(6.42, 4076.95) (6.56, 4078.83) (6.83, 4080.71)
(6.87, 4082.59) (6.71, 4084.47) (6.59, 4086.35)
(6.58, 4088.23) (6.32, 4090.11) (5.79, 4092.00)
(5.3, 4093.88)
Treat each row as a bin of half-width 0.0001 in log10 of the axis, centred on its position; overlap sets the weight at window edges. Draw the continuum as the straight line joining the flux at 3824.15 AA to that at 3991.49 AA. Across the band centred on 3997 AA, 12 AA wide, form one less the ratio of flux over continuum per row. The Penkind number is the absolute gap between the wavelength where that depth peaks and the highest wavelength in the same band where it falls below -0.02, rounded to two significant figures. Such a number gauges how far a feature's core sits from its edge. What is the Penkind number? 9.2 AA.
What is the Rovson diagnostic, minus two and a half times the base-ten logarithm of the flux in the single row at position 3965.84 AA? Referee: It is -1.61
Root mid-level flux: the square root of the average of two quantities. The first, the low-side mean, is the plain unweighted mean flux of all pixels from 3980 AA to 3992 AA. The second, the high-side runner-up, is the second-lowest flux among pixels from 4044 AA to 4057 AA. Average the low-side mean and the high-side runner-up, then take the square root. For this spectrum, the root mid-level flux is 2.53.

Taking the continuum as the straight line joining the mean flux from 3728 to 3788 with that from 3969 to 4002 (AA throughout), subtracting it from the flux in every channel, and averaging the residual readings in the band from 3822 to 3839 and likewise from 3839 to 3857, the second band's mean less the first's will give 1.2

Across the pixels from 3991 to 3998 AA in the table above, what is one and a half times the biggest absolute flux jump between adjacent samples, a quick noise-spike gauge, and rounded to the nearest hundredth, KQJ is 0.27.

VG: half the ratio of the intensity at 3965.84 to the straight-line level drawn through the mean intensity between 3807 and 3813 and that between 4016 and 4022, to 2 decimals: 0.30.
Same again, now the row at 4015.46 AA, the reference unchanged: 0.48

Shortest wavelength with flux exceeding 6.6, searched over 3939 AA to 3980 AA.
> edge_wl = 3945.80 AA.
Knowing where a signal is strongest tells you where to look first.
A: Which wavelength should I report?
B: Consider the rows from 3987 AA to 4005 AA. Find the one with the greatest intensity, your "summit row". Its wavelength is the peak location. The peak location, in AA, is 4000.69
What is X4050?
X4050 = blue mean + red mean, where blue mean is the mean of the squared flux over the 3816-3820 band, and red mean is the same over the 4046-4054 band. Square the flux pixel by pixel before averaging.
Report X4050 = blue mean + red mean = 89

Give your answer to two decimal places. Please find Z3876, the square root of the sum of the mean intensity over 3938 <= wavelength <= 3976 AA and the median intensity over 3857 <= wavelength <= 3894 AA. 3.40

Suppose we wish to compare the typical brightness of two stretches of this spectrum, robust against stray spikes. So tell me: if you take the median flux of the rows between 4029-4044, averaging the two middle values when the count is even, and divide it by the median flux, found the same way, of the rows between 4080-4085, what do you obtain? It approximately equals 1.0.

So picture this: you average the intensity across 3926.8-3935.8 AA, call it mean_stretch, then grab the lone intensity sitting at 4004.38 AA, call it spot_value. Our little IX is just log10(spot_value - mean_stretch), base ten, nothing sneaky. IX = 0.26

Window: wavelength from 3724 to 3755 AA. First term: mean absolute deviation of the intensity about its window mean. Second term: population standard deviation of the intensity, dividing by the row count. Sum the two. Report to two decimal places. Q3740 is 4.78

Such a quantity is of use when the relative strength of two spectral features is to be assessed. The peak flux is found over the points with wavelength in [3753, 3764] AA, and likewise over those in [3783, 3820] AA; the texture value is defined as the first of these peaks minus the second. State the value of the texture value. -0.9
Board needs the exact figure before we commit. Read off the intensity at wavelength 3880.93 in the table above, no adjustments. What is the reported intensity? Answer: 5.47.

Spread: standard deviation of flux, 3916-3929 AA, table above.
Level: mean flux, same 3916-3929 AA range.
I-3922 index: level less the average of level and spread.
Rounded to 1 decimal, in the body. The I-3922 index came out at 3.0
